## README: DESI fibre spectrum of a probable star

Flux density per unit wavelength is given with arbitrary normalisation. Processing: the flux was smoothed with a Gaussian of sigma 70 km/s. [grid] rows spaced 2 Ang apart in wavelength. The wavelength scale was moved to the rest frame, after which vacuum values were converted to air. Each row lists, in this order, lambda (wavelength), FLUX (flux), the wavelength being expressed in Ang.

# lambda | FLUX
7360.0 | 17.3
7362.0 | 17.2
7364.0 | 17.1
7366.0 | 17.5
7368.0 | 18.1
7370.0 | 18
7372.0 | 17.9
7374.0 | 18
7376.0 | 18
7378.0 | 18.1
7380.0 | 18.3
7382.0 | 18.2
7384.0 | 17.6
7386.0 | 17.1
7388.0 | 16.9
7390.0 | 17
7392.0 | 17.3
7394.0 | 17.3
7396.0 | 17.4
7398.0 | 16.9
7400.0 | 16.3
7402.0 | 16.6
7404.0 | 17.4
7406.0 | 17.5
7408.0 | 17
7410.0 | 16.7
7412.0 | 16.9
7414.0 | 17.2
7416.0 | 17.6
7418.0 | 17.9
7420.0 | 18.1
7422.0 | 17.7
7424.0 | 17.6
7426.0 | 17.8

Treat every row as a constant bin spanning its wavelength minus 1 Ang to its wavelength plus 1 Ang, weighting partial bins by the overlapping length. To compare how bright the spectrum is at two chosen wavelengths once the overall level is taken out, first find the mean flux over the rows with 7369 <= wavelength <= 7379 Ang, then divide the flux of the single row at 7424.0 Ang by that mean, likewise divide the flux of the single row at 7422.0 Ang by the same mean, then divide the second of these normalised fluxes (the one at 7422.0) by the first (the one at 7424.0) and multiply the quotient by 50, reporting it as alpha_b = 50.3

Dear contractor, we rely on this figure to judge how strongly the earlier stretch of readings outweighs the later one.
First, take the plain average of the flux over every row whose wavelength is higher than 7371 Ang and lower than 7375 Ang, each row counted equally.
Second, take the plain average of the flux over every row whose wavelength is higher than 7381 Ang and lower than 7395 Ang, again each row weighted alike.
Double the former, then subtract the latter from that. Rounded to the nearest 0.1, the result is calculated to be 18.6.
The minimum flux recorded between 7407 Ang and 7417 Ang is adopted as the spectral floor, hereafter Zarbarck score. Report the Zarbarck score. 16.7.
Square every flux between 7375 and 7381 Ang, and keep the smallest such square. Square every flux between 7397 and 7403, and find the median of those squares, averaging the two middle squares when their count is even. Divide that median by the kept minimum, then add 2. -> 2.85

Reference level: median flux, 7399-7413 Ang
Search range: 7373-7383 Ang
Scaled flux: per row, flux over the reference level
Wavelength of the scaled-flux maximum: 7380.0 Ang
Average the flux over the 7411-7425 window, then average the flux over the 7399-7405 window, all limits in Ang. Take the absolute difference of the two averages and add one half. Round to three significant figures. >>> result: 1.30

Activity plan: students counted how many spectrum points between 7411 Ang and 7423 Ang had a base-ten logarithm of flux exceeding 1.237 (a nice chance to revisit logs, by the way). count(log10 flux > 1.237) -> 4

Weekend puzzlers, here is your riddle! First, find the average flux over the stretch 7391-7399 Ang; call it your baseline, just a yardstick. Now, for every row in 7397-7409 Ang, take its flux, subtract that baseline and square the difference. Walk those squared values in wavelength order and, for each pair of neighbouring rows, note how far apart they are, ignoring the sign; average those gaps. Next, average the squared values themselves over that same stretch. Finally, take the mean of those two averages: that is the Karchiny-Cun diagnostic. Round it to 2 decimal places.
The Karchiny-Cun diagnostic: 0.29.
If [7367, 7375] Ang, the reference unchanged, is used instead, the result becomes 0.38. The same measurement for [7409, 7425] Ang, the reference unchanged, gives 0.25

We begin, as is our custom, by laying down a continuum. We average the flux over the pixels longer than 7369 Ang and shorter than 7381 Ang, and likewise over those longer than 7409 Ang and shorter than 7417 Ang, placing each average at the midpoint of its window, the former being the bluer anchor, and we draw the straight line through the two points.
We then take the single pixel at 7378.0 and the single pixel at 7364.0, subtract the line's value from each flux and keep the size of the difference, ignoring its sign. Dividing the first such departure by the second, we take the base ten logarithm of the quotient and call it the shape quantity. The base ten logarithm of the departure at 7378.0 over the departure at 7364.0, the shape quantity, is -1.0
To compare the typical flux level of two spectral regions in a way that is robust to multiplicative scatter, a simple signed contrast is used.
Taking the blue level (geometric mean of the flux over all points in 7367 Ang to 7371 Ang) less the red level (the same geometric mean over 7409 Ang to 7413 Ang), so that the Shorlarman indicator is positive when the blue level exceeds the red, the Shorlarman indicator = 1.3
